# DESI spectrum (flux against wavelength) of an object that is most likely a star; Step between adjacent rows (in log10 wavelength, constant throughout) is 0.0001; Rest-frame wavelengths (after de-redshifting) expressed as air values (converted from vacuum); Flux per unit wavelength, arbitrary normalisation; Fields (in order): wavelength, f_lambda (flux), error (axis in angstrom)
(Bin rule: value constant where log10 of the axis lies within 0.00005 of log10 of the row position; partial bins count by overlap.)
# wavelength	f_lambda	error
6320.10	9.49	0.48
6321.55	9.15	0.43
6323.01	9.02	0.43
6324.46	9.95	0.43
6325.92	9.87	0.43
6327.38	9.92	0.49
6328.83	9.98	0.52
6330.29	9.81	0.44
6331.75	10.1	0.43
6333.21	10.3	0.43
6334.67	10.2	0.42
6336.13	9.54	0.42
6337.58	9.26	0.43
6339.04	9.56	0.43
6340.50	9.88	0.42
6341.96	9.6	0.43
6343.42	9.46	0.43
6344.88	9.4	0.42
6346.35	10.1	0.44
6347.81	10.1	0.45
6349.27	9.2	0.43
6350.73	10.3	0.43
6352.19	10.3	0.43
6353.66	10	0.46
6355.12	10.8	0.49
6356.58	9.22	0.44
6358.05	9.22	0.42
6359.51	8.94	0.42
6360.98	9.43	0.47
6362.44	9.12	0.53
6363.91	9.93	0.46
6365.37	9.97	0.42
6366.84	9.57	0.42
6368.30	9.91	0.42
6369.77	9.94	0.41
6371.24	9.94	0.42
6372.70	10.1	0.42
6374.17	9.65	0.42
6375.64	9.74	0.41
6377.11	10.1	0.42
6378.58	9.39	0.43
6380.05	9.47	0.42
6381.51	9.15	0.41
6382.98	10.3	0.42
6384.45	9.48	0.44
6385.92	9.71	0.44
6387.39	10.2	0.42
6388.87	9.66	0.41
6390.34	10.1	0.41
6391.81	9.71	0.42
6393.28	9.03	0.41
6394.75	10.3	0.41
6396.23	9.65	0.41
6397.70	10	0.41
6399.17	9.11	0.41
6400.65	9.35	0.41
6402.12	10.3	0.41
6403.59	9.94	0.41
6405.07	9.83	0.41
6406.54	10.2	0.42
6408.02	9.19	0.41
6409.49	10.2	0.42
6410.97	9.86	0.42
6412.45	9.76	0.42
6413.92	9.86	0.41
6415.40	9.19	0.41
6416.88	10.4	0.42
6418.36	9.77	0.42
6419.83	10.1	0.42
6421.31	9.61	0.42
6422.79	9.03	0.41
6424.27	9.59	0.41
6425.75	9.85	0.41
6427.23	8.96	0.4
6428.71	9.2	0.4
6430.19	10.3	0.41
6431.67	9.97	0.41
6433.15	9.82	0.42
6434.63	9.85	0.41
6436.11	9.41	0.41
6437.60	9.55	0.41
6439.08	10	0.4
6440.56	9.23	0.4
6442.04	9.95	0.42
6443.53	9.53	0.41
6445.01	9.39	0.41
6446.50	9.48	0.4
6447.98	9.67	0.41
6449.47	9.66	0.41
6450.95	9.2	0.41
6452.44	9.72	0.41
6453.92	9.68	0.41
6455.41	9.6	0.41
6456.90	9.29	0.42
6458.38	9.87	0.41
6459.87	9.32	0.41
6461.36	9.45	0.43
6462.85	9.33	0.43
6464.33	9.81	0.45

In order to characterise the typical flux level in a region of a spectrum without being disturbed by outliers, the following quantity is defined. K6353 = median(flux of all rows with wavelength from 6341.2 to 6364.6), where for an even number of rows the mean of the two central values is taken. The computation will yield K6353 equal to 9.53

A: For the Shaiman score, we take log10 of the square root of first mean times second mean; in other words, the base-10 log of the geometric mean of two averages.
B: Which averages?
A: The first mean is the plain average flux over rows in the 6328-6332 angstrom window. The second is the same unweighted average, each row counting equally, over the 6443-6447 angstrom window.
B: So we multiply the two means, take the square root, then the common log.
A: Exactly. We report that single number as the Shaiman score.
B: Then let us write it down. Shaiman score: 0.987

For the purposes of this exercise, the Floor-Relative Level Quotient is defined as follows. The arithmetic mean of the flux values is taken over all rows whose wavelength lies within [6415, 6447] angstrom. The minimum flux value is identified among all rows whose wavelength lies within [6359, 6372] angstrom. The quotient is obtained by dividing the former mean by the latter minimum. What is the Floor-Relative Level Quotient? 1.079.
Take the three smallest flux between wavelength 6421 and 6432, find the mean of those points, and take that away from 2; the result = -7.06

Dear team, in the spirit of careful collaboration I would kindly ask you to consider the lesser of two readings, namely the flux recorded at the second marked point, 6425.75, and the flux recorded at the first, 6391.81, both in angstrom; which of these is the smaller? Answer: 9.71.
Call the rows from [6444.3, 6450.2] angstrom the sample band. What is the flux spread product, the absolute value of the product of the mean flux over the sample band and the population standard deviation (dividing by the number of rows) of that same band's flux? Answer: 1.1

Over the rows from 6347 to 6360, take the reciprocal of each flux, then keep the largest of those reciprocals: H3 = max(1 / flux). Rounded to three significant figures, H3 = 0.112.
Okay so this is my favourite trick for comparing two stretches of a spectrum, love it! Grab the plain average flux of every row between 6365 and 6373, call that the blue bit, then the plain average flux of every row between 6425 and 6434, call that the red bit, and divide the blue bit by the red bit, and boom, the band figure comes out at 1.02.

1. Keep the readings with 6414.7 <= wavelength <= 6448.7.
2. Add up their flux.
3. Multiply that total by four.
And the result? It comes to 887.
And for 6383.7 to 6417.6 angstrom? 900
